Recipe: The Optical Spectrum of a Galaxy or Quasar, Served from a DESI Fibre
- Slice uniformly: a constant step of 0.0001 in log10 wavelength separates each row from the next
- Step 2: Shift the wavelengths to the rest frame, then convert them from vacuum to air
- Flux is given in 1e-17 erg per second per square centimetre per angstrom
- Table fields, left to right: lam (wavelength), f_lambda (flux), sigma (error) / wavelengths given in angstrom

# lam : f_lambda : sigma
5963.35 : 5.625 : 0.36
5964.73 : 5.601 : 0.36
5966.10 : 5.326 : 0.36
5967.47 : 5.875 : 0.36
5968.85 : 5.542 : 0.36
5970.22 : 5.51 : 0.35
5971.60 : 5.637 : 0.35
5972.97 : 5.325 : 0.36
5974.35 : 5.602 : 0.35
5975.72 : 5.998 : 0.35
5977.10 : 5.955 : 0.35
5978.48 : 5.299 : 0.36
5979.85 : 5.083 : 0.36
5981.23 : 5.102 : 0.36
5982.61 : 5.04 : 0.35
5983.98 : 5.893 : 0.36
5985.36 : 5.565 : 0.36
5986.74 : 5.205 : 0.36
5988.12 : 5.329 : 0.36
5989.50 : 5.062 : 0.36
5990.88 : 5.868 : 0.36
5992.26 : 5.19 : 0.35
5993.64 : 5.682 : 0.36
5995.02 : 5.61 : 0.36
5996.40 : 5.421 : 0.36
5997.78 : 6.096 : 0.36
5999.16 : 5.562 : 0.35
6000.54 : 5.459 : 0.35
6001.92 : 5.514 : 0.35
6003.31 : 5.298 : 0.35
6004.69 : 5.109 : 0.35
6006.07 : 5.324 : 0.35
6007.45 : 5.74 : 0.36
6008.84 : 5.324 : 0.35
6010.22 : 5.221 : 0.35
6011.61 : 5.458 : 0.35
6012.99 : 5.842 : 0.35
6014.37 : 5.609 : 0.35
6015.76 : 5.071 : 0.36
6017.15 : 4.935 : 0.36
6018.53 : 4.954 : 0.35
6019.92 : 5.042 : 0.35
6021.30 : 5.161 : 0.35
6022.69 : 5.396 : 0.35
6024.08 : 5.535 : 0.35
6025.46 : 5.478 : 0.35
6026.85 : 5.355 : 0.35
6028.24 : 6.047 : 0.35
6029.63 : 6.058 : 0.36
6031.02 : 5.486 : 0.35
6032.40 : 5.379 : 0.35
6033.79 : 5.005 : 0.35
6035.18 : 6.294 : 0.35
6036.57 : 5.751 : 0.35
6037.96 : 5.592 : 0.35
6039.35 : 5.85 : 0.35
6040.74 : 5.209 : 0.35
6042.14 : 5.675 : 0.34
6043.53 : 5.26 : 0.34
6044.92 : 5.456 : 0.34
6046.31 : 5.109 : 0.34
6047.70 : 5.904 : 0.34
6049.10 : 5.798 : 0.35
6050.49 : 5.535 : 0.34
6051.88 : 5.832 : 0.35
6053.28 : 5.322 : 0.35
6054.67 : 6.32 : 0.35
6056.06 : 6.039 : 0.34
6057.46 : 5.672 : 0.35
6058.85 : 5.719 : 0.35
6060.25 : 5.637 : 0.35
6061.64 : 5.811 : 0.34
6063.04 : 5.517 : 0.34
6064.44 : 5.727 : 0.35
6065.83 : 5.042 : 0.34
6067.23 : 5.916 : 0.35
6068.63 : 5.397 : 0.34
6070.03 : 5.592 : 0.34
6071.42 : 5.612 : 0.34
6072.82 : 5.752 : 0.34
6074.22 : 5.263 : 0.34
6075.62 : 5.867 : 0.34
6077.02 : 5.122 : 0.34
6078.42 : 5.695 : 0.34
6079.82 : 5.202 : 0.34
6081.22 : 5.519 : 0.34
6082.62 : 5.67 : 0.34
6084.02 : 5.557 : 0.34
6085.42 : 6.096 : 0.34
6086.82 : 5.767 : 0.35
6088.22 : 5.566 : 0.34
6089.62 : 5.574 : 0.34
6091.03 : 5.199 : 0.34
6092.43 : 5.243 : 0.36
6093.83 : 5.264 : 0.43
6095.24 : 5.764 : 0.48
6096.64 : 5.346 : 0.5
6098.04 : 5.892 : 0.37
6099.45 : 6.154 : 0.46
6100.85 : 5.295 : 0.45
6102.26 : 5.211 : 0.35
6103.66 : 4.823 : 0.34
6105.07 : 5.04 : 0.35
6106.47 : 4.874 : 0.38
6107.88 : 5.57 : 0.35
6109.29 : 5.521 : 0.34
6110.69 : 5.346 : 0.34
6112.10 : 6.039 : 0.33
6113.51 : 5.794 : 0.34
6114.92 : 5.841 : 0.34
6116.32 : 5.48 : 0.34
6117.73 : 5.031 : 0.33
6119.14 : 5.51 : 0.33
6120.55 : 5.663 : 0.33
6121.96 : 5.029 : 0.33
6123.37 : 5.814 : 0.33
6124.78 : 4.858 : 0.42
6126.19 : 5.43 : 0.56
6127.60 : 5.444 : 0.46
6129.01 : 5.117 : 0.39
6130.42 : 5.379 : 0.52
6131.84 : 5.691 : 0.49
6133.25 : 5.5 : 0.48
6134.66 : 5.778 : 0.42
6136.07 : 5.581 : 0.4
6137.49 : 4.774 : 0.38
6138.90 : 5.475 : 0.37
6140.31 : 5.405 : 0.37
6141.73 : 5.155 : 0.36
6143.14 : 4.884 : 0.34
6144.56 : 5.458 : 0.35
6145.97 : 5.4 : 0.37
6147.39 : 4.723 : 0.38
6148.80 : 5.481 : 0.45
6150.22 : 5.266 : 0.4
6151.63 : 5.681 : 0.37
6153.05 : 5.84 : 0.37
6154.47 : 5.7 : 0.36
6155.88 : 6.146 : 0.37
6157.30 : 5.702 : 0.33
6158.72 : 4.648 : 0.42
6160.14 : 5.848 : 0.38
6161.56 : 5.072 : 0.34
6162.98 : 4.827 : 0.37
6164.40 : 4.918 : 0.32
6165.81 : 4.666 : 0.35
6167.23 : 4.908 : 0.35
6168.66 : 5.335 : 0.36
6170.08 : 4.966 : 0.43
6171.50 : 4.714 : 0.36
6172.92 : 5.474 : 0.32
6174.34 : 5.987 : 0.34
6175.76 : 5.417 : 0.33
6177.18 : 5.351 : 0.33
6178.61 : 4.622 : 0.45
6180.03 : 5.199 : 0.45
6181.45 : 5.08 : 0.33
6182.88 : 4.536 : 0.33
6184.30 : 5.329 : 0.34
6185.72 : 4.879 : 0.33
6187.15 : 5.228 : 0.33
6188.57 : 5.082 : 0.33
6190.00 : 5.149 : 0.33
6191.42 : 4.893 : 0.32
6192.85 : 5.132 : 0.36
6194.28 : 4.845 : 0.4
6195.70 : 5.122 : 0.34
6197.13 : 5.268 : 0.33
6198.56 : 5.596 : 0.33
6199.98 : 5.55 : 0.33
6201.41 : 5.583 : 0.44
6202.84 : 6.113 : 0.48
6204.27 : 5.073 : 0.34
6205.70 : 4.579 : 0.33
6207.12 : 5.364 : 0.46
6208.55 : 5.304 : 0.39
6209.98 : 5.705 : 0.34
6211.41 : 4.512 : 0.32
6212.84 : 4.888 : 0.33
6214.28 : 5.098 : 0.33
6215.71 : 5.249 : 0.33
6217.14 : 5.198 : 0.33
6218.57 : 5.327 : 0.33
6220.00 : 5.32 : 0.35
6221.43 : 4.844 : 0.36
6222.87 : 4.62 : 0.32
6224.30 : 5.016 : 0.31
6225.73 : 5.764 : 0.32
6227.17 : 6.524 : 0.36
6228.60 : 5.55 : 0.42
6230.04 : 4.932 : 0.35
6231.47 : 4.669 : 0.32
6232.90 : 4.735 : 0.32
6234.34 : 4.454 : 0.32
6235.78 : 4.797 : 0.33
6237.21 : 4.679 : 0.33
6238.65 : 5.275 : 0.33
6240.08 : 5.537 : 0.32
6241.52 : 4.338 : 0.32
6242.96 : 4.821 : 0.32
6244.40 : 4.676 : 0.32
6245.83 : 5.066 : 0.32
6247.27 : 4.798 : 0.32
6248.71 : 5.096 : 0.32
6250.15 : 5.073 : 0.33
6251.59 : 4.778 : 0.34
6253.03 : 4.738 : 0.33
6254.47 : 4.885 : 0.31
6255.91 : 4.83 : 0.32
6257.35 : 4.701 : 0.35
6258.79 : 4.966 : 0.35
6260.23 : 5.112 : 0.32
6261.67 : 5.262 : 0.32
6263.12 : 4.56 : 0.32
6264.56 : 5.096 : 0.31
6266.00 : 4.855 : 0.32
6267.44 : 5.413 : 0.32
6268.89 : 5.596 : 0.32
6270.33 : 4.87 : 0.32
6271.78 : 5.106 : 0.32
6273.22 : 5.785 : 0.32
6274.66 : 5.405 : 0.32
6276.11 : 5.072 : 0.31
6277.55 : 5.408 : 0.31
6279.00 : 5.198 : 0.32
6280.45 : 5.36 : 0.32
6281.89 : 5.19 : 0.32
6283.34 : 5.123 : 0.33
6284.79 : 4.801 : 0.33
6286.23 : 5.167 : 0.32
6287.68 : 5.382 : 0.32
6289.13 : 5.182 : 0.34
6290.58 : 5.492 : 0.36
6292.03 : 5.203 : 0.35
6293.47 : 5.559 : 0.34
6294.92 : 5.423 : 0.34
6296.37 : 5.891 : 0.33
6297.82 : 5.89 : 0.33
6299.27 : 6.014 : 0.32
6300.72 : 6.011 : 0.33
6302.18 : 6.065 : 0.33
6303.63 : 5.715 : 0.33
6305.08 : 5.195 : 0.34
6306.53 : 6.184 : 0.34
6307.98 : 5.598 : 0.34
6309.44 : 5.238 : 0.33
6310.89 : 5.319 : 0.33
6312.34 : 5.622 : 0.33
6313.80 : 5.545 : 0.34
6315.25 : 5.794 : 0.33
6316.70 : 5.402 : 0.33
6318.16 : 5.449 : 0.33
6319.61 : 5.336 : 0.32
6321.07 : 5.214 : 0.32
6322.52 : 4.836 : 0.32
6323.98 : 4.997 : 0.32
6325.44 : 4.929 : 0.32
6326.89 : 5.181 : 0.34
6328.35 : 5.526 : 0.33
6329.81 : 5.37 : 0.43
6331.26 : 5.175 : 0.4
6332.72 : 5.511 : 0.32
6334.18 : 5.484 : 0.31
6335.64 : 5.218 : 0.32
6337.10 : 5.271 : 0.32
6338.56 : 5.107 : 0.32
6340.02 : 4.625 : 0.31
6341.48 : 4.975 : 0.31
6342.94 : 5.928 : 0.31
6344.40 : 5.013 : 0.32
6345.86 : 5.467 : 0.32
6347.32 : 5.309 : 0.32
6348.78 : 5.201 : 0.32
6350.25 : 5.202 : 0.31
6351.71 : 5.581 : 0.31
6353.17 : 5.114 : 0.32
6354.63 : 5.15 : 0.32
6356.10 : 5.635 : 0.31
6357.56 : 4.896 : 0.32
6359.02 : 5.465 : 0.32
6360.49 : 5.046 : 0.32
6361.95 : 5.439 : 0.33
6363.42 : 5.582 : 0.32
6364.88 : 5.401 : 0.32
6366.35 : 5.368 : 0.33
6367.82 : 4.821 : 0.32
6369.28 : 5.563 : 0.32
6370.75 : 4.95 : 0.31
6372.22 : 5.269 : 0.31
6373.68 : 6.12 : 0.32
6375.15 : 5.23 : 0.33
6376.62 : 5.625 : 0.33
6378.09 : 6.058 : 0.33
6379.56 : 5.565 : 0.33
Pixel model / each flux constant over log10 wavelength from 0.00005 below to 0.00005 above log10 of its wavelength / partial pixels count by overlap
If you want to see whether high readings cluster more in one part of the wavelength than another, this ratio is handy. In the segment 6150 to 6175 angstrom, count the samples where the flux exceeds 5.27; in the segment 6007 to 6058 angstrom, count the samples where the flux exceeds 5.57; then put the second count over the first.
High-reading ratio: 1.78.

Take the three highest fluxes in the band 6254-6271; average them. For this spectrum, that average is 5.42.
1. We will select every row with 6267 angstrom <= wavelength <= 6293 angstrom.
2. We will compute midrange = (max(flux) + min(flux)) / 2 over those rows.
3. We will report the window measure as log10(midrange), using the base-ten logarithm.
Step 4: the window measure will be 0.724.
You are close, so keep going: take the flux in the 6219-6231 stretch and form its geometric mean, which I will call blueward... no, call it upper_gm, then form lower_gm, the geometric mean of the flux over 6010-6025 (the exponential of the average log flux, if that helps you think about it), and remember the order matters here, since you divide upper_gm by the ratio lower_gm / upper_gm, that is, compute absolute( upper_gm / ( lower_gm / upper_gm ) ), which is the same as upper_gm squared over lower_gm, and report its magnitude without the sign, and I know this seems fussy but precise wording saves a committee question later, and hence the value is 5.30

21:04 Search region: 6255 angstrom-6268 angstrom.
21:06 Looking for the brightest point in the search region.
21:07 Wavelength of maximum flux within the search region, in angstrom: 6267.44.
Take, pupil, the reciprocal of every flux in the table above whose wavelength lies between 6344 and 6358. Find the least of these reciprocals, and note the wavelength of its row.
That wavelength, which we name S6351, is 6356.10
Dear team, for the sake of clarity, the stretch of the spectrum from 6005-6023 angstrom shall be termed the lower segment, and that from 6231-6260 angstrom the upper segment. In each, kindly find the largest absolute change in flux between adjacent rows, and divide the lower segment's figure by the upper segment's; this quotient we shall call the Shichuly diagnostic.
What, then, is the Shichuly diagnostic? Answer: 0.45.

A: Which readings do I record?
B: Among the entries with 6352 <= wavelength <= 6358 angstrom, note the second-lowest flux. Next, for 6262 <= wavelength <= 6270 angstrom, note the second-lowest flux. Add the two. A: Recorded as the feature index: 10.0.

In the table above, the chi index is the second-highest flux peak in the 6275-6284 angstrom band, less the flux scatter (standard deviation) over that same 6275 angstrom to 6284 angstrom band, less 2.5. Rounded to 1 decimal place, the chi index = 2.7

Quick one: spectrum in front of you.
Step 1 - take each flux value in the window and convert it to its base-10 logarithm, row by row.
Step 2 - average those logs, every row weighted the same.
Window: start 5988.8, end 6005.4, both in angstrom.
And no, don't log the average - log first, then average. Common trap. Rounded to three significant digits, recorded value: 0.739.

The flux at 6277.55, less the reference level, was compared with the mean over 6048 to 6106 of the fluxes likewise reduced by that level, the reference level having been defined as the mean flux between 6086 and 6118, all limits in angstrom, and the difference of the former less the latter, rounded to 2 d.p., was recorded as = -0.16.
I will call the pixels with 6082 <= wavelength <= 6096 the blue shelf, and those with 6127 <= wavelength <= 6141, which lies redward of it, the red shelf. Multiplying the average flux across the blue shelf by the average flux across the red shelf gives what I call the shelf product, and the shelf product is 30.16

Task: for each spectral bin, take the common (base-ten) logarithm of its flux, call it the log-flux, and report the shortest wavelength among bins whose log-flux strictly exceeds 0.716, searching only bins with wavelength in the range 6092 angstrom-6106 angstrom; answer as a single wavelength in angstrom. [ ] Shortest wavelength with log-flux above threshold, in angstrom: 6092.43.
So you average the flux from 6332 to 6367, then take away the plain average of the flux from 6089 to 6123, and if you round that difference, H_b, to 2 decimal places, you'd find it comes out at -0.15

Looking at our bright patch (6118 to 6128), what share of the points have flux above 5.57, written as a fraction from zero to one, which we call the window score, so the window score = 0.29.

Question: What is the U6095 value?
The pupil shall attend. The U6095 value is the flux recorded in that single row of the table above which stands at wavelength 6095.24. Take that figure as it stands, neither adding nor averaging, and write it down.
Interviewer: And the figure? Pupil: 5.764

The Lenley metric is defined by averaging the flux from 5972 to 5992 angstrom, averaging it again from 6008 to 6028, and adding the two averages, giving 10.8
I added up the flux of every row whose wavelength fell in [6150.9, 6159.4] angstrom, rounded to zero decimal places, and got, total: 34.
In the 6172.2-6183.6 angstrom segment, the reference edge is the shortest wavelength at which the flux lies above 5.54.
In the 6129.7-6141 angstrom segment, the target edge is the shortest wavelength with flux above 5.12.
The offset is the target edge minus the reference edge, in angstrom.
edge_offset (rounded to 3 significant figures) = -43.9 angstrom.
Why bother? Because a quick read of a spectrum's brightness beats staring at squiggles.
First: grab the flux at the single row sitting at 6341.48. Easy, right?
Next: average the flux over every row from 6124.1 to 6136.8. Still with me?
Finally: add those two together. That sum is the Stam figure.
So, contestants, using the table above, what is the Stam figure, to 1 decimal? 10.4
